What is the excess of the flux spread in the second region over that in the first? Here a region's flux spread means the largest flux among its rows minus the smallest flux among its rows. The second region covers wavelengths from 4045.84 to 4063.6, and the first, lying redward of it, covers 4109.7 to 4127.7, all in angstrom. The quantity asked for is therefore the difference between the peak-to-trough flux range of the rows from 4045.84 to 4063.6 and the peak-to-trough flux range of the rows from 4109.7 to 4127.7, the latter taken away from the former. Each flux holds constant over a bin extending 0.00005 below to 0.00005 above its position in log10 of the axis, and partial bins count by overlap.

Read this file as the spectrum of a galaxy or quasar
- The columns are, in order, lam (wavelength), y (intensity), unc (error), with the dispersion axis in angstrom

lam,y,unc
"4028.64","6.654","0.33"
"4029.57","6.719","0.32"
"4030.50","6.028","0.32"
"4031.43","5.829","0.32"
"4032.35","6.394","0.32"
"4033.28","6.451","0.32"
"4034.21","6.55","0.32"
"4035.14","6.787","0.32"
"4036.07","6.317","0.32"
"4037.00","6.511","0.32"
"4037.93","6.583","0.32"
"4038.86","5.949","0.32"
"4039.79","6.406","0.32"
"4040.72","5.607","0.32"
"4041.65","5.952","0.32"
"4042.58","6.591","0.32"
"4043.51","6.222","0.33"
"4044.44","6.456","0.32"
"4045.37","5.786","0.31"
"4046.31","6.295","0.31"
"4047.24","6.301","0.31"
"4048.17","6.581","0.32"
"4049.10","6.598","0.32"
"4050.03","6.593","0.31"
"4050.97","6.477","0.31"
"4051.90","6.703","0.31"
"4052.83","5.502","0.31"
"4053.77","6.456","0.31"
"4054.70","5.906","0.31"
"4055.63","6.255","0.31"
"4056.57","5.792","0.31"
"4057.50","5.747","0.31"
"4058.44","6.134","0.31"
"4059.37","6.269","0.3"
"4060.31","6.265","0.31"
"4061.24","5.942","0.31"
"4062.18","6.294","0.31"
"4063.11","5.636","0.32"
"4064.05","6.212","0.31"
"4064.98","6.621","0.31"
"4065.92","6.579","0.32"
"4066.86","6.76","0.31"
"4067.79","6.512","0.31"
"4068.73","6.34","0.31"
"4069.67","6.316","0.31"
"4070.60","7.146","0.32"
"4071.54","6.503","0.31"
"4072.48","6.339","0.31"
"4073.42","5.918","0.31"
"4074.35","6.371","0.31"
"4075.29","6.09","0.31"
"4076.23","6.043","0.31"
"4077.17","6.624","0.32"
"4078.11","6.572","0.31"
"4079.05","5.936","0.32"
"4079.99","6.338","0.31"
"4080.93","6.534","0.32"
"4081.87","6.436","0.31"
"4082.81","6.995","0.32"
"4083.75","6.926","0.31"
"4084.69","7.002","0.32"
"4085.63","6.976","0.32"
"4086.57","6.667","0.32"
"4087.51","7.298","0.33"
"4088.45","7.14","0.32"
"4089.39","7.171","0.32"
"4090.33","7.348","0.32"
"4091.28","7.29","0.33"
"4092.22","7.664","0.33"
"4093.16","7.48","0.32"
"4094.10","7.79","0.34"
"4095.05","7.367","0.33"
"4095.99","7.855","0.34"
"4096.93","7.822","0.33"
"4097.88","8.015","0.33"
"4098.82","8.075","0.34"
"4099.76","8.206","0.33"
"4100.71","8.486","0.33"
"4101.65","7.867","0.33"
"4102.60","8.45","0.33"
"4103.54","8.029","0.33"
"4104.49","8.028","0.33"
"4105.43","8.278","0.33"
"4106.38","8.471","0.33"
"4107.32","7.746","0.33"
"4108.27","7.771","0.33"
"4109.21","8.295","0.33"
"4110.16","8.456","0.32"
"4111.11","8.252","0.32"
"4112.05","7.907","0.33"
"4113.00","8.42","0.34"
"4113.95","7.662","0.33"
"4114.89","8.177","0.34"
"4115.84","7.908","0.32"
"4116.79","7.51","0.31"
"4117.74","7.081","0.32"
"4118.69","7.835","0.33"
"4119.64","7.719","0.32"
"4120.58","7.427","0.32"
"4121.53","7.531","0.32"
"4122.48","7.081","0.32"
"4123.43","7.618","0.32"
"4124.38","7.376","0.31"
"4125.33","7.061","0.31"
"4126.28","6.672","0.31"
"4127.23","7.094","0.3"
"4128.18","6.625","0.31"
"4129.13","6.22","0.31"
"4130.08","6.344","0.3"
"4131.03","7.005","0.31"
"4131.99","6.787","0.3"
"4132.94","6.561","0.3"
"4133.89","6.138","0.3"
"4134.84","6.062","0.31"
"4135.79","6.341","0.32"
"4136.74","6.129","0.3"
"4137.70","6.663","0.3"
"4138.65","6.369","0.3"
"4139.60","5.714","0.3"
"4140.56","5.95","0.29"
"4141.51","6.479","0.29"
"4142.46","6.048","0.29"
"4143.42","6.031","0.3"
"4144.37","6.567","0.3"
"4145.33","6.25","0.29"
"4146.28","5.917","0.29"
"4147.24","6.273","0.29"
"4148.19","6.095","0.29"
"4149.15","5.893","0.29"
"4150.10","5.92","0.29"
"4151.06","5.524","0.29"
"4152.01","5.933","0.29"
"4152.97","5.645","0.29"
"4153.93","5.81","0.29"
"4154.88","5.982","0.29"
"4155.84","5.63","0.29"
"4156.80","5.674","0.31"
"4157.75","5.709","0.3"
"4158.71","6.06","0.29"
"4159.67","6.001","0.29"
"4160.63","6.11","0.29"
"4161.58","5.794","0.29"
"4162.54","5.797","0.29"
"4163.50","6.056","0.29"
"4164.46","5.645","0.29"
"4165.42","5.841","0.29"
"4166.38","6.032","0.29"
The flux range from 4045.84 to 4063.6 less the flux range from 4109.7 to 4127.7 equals -0.6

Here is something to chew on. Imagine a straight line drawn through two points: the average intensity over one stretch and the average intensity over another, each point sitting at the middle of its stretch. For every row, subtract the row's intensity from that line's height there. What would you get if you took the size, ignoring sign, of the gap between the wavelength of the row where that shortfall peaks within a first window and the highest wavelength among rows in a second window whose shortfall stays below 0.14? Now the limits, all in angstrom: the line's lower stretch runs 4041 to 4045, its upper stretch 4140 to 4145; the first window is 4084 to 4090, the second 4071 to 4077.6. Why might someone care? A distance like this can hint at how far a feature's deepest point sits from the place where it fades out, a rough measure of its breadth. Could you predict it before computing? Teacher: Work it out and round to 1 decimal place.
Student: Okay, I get 9.4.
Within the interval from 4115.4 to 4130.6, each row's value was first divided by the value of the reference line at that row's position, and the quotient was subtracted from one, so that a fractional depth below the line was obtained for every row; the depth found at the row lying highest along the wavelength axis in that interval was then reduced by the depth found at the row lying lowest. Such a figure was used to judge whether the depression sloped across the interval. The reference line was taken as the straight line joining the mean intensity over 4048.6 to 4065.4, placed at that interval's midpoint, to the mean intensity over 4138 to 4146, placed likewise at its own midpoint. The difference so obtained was 0.3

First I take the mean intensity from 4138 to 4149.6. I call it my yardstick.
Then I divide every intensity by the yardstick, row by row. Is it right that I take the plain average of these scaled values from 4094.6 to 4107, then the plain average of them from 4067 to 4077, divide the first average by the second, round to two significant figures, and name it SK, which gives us 1.3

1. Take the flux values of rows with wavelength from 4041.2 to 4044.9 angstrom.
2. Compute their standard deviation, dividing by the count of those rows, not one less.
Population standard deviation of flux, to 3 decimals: 0.243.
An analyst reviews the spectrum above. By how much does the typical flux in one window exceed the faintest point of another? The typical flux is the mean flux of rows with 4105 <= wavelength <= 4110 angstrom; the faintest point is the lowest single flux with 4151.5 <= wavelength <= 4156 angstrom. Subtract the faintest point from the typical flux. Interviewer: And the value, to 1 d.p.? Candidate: 2.5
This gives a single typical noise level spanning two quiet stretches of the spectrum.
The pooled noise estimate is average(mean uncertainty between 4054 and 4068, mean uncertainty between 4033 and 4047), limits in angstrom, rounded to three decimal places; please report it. 0.315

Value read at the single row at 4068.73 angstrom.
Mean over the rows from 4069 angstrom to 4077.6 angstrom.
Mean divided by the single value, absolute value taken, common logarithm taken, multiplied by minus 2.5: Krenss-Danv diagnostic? 0.0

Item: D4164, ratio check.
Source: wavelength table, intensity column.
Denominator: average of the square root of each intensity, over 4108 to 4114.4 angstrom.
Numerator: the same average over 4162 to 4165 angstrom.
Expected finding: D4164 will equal 0.85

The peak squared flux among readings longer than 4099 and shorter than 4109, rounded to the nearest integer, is 72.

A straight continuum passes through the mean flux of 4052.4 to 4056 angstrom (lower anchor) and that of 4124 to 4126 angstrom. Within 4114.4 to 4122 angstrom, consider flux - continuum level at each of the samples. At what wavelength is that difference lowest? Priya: 4117.74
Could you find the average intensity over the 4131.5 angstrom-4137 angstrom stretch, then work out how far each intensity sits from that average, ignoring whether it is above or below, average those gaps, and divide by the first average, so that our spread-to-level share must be 0.036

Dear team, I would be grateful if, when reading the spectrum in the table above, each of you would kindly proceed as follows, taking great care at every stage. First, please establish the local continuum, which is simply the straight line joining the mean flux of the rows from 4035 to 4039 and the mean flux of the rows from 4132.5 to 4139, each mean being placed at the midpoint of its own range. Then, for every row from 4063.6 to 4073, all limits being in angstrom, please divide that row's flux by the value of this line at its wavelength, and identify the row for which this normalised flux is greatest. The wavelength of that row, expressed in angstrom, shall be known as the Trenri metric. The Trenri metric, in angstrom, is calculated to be 4070.60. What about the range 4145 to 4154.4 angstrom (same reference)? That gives 4147.24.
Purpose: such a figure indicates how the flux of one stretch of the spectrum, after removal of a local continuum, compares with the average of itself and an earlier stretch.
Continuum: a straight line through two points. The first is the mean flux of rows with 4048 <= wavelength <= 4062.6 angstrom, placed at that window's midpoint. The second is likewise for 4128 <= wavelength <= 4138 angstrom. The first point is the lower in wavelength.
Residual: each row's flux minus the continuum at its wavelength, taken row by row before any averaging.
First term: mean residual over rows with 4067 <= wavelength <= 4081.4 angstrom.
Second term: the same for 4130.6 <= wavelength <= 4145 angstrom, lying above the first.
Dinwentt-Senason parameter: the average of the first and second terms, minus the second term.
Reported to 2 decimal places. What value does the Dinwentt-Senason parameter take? 0.12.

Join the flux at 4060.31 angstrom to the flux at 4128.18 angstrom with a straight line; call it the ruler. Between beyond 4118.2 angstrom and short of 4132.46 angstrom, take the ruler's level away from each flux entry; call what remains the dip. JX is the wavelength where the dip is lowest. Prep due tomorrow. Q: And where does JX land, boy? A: 4129.13 angstrom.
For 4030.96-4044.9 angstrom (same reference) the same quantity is 4040.72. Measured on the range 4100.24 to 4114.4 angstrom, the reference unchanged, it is 4113.95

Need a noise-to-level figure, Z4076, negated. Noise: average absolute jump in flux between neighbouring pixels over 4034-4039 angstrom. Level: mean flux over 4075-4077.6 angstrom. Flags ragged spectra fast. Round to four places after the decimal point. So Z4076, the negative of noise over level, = -0.0514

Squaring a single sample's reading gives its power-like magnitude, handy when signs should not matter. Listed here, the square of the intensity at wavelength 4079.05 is 35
